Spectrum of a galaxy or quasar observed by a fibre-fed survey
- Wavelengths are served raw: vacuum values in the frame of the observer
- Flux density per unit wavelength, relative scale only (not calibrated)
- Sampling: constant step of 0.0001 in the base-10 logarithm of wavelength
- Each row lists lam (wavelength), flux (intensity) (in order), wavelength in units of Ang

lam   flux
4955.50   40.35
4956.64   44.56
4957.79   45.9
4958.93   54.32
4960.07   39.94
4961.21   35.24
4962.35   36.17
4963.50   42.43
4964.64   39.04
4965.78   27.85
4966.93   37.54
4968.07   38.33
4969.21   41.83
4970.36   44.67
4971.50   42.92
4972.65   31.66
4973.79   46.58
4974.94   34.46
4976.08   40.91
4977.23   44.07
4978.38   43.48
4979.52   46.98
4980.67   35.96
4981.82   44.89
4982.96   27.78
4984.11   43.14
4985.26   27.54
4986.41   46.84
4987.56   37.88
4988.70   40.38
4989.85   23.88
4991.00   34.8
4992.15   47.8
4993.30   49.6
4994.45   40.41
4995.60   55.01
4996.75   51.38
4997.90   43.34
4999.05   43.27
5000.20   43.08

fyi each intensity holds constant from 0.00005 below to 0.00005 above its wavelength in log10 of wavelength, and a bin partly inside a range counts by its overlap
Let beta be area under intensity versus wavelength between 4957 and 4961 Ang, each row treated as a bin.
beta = 182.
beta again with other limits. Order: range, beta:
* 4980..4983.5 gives 128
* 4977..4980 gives 135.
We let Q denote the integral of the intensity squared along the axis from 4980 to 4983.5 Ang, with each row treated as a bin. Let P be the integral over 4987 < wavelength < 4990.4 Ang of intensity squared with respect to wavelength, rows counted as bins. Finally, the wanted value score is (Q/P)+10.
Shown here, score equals 11.2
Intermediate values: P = 4142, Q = 4860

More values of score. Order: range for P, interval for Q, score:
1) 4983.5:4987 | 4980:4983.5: 10.9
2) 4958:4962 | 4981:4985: 10.8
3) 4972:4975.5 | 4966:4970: 11.2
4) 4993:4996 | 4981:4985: 10.8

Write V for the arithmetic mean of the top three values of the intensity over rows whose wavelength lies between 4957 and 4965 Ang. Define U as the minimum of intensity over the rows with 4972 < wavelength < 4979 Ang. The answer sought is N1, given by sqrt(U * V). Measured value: 39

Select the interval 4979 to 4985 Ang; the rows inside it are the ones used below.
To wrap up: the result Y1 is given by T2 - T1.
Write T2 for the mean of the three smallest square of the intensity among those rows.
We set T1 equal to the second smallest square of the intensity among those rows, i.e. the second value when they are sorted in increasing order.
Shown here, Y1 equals 16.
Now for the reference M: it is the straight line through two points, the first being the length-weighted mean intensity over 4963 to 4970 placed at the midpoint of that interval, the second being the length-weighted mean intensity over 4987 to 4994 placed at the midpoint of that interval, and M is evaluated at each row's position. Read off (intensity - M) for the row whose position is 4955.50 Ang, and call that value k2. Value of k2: 2.8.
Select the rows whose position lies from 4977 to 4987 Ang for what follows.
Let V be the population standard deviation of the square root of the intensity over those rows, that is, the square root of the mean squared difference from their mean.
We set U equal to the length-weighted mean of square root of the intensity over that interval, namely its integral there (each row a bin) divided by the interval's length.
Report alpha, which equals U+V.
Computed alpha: 6.89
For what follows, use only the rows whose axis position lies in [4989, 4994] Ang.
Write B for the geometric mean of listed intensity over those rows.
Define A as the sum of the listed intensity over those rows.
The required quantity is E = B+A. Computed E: 194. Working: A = 156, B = 37.5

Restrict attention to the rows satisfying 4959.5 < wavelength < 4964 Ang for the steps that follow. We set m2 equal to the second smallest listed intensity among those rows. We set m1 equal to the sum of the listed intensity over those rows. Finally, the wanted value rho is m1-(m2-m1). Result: 271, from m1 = 154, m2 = 36.17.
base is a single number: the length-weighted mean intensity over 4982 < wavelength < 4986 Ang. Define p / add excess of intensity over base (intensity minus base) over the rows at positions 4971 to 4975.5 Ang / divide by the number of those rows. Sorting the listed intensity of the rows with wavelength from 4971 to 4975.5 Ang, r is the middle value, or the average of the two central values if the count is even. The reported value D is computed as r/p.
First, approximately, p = 4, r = 38.7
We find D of 9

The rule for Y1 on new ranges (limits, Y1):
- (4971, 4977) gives 100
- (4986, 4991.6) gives -139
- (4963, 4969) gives -191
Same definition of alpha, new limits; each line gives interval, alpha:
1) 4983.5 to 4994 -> 6.92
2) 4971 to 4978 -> 6.74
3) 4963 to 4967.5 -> 6.50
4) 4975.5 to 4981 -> 6.81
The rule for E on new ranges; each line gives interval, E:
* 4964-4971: 267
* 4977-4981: 213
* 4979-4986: 263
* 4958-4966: 314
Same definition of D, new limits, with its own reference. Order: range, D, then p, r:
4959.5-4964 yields 10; 4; 38.1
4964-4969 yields 34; 1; 37.9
